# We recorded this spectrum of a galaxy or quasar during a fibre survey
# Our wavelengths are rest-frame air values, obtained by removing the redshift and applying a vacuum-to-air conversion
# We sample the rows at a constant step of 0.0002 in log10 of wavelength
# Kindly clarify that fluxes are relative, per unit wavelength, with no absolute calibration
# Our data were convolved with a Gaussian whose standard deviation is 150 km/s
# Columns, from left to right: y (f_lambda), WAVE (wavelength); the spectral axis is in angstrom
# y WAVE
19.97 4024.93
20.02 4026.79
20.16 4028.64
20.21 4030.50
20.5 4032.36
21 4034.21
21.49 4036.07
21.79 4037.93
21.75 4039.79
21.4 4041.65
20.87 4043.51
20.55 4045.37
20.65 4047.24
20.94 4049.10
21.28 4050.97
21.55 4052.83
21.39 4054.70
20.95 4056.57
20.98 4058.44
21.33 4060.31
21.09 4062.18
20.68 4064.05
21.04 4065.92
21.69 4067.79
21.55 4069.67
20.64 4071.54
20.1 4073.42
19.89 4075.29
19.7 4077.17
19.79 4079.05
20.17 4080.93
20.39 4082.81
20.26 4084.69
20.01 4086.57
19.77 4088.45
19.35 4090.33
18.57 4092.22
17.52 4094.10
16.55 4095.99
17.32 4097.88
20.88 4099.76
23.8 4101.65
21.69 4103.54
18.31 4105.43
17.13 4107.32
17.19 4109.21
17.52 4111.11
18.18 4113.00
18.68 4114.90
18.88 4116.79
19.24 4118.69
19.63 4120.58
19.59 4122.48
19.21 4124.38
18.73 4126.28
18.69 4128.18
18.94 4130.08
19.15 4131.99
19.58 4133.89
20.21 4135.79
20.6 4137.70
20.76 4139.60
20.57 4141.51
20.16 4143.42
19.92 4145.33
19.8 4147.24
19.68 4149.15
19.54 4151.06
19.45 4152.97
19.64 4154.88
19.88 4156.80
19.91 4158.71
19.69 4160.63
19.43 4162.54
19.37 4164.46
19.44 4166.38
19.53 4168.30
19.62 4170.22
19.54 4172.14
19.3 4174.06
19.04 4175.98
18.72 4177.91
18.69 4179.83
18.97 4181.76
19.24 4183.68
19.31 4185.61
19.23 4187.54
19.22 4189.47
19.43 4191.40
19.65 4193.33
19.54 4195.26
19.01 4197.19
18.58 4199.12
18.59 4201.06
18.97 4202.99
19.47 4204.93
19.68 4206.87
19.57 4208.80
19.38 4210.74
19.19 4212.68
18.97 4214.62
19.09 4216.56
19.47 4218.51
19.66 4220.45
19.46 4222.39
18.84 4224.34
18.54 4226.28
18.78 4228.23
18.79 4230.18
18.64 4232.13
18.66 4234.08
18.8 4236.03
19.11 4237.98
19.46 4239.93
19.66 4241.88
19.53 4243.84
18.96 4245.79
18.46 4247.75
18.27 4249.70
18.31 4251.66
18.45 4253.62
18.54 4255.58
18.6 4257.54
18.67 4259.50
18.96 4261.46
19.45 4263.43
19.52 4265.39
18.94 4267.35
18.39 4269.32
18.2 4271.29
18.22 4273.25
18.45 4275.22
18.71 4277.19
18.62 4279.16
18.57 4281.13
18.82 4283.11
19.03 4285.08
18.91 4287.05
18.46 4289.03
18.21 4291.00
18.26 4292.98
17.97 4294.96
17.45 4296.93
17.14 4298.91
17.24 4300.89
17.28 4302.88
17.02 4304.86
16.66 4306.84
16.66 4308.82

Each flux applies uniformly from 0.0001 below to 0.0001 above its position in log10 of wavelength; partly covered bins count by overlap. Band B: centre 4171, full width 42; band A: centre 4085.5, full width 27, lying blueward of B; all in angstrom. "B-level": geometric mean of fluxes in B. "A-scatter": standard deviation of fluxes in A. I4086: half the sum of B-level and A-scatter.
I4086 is 10.3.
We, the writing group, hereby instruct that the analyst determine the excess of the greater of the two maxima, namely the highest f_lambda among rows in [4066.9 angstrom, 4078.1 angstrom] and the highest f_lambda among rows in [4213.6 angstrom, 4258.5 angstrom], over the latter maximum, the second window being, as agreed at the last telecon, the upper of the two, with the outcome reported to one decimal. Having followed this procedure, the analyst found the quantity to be 2.0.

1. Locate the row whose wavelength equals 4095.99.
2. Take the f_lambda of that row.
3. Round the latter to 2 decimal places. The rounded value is 16.55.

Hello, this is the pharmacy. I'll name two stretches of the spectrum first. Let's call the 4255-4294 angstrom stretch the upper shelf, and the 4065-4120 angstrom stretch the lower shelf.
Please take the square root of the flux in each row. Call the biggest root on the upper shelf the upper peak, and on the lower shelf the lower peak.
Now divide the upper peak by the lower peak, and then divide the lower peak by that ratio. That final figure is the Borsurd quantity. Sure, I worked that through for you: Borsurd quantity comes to 5.39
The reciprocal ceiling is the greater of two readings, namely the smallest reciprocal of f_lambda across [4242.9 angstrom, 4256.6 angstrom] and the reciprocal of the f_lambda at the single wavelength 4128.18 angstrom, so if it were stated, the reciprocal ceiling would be 0.0535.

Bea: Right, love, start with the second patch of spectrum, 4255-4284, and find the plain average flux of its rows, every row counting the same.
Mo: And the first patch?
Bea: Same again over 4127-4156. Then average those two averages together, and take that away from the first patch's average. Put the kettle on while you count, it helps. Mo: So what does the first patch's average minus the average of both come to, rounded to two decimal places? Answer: 0.53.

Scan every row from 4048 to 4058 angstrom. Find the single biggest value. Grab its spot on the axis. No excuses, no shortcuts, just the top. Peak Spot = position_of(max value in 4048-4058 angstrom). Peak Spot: 4052.83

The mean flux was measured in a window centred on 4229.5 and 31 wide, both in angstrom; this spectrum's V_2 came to 19.1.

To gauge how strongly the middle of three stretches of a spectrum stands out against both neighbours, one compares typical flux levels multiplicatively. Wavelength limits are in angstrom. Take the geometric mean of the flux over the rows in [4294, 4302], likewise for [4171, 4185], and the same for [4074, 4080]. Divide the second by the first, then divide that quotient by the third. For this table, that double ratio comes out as 0.0552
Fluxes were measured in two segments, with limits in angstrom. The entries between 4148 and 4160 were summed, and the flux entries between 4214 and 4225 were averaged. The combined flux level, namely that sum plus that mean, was 137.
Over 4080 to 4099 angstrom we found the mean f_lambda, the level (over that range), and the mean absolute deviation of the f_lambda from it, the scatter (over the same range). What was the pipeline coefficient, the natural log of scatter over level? -2.8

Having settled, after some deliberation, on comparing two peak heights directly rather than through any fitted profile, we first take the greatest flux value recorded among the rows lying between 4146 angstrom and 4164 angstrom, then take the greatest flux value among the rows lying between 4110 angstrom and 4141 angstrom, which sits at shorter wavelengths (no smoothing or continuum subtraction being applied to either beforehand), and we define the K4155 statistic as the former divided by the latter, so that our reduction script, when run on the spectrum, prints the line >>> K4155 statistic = 0.959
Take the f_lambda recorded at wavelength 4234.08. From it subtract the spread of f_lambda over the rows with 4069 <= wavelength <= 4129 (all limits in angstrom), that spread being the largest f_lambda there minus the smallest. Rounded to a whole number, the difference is 11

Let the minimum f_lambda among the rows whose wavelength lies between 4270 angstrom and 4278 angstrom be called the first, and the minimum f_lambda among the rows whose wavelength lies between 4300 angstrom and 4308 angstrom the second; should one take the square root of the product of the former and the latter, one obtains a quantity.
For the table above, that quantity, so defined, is 17.4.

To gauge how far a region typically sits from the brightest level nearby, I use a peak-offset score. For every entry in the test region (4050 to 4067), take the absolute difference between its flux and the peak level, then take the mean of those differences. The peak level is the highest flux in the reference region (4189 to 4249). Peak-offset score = 1.5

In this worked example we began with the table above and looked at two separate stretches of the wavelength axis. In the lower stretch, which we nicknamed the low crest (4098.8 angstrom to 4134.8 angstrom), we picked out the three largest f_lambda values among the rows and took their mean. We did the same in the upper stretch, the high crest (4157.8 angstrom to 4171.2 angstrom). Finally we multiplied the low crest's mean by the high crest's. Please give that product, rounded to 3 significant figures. 437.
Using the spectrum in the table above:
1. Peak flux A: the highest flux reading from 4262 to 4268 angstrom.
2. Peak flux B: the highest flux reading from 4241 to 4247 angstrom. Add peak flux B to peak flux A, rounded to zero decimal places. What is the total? 39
